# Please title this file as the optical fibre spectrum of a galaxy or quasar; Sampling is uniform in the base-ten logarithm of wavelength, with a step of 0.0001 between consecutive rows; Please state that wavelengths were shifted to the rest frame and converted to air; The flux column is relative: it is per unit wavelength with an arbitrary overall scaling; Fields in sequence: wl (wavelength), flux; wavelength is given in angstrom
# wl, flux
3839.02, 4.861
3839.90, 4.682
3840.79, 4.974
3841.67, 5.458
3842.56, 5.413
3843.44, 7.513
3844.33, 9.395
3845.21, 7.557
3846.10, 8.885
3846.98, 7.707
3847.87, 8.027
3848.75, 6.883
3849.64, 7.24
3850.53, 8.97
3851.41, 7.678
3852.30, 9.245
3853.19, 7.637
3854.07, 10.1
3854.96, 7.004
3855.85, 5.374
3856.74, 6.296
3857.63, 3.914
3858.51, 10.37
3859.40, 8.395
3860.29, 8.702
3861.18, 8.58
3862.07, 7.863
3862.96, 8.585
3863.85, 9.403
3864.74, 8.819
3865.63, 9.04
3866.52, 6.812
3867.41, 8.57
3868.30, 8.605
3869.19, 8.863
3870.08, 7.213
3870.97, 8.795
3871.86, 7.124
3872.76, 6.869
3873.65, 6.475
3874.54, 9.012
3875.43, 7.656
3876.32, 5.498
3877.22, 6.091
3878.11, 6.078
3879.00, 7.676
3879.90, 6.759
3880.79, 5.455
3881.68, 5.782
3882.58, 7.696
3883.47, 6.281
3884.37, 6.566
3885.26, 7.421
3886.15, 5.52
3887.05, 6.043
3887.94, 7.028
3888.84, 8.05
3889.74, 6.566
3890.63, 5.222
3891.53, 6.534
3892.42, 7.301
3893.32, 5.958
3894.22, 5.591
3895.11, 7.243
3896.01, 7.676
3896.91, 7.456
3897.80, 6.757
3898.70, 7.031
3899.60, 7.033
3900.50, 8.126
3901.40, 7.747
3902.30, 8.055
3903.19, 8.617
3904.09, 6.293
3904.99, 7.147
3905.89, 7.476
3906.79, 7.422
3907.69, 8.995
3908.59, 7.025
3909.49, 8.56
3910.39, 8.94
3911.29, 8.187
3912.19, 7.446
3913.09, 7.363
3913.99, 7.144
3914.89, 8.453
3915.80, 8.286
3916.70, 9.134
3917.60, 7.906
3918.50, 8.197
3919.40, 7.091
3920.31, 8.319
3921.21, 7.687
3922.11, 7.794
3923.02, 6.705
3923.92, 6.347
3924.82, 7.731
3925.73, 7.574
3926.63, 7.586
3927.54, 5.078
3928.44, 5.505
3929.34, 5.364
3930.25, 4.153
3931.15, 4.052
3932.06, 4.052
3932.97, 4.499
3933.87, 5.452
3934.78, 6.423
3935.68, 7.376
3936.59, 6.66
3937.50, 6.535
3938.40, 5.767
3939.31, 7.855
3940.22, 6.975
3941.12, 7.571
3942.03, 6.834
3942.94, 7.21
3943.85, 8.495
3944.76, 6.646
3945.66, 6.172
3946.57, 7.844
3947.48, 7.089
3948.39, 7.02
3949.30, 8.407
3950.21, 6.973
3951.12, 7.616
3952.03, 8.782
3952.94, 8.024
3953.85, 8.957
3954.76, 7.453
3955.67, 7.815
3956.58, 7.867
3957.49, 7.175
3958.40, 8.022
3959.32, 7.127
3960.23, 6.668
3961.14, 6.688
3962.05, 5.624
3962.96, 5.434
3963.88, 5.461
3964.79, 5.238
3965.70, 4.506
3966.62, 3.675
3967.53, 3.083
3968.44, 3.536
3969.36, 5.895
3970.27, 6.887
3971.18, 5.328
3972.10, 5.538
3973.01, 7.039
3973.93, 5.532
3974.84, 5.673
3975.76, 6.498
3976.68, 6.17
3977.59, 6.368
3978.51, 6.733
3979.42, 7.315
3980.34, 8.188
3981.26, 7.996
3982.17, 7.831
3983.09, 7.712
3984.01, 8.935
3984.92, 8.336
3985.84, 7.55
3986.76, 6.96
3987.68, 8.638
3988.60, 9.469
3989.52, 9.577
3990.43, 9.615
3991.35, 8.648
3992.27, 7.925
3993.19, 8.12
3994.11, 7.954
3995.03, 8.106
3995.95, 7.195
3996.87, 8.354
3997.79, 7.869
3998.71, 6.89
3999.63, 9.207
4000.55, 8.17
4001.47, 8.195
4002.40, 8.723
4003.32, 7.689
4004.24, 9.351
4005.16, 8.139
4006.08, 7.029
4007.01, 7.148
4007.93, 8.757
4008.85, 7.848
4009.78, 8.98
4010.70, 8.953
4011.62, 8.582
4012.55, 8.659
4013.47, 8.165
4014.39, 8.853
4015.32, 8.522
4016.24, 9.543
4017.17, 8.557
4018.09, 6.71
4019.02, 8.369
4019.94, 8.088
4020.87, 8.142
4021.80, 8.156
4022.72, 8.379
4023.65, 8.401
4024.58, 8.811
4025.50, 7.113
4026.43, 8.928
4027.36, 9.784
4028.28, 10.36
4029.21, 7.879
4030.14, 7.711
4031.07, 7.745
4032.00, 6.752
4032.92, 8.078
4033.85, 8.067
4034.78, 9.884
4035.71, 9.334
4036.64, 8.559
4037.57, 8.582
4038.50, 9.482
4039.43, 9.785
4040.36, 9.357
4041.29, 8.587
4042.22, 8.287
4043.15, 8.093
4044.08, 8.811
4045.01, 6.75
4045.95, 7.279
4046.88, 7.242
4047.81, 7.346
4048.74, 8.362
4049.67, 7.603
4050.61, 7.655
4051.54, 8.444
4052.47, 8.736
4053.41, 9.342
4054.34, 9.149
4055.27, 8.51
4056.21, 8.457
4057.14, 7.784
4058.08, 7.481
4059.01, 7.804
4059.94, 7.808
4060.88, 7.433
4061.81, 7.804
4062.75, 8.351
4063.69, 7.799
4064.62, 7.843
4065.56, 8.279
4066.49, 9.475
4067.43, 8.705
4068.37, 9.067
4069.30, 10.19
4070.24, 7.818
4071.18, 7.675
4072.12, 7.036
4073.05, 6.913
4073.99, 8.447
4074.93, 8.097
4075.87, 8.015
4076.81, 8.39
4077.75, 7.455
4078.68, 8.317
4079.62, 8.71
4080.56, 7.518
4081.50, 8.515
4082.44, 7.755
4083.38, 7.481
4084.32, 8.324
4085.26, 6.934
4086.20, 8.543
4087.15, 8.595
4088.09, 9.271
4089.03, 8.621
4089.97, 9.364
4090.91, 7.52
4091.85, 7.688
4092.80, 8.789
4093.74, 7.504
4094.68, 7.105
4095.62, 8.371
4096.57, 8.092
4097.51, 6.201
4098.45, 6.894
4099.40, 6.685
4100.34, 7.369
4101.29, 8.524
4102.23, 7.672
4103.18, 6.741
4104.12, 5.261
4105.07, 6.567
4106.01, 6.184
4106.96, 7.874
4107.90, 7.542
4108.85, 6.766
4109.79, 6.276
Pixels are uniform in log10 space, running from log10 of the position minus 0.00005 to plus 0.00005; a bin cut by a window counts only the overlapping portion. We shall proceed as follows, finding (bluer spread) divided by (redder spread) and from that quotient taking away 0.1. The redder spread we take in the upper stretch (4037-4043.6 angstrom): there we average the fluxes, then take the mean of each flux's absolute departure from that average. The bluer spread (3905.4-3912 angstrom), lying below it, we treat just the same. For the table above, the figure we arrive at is 1.1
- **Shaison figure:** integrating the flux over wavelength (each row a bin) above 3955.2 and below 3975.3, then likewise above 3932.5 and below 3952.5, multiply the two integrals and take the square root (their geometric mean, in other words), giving 129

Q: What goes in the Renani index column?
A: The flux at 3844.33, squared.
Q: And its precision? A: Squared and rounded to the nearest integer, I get 88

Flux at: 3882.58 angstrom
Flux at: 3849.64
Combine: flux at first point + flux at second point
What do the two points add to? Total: 14.9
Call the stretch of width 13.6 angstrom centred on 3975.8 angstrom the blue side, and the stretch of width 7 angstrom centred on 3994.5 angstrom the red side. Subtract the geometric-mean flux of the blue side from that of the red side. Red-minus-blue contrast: 1.5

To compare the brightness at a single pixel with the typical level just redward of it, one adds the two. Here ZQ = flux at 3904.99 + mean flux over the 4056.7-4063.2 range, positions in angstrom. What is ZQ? 14.9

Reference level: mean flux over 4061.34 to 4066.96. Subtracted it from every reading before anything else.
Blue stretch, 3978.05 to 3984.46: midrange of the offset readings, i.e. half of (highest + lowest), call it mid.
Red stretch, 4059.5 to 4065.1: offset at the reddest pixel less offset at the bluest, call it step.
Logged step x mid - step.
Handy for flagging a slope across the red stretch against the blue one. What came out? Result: 0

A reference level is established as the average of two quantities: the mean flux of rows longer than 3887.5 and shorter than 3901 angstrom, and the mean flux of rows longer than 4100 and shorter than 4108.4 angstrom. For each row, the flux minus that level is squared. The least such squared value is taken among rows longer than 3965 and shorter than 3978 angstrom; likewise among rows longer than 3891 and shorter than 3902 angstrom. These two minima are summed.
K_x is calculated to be 0.004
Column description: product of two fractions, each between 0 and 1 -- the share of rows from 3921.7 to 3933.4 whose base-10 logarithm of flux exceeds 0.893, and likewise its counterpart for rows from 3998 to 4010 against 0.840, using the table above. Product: 0.0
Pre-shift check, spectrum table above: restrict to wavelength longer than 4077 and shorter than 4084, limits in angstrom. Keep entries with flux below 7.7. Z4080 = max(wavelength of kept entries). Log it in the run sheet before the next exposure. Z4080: 4083.38 angstrom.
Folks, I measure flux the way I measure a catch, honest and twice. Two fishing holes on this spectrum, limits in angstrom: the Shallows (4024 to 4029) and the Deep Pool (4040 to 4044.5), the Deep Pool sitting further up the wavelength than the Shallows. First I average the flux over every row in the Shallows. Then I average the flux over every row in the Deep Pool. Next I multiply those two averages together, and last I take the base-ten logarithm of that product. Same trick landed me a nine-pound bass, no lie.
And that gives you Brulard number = 1.89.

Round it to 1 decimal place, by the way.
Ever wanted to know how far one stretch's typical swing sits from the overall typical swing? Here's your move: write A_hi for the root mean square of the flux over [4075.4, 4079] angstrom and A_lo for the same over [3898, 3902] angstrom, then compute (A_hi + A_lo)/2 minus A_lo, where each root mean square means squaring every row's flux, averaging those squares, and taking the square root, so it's 0.3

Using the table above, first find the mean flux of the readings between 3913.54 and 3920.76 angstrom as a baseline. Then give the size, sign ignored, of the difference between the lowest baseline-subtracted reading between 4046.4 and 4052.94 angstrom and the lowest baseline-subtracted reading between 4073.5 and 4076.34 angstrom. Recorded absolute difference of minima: 0.77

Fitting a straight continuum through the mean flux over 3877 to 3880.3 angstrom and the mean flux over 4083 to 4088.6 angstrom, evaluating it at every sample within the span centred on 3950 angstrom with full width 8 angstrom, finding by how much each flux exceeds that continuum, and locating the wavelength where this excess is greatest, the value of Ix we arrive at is 3953.85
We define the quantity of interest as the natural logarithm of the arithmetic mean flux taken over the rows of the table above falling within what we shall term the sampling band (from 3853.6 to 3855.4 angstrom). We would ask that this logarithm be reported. 2.15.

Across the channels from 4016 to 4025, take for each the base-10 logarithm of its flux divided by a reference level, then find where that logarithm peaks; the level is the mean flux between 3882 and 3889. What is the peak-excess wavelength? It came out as 4016.24 angstrom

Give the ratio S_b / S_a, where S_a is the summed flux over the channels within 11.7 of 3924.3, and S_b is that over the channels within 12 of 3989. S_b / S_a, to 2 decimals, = 1.20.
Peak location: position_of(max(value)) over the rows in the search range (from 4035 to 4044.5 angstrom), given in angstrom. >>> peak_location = 4039.43 angstrom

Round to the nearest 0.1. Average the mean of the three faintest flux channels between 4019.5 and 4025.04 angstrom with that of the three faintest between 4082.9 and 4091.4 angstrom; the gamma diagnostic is 7.7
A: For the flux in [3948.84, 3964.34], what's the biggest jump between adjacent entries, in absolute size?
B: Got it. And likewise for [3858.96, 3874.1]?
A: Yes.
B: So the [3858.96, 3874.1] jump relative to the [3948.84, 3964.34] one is 1.5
